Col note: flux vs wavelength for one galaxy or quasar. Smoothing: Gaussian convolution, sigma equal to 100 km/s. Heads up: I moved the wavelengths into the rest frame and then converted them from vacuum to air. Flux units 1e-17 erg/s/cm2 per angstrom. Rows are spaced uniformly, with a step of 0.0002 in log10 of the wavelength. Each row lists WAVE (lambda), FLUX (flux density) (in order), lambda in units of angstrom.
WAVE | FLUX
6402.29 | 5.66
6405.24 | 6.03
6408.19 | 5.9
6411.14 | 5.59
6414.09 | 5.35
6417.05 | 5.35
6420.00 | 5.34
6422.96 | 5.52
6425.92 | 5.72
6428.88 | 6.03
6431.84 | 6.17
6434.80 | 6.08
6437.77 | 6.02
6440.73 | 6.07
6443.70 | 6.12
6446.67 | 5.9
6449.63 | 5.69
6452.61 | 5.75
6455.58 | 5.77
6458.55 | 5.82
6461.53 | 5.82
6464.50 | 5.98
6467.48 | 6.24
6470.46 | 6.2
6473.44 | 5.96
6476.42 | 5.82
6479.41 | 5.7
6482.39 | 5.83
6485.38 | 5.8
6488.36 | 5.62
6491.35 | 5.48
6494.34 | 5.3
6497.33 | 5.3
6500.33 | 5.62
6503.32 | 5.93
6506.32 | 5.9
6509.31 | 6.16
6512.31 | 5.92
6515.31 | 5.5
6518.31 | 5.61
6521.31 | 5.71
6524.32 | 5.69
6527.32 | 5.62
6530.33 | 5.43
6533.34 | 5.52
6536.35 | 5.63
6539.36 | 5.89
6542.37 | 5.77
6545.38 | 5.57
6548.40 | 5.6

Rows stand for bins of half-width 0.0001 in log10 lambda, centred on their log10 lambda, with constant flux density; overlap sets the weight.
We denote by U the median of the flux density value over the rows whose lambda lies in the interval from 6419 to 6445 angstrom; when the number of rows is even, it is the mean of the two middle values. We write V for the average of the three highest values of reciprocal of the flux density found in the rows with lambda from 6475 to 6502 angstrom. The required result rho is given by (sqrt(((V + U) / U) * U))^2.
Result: 6.22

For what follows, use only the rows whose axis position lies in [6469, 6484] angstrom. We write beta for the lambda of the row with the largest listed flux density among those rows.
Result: 6470.46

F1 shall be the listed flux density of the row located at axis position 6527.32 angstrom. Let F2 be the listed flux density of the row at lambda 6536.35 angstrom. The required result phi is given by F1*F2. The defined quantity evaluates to 31.6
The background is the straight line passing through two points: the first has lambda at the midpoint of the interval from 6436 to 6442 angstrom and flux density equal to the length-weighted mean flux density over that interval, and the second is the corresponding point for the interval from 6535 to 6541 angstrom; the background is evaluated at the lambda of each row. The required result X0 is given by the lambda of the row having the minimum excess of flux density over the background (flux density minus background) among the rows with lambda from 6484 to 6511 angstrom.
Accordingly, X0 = 6494.34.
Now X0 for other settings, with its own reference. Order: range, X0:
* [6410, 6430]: 6414.09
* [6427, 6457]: 6449.63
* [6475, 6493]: 6491.35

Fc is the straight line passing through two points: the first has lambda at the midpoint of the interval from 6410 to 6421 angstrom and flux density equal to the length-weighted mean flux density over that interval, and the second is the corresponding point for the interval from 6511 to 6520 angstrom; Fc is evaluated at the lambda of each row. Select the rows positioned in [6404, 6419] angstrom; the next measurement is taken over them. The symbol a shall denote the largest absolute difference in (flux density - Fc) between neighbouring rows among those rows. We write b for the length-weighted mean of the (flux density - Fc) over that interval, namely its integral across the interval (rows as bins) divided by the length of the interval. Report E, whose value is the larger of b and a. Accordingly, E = 0.318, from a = 0.32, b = 0.2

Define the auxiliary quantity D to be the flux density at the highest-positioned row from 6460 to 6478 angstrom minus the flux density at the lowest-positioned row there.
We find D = 0.00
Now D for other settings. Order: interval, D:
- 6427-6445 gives 0.09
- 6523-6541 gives 0.20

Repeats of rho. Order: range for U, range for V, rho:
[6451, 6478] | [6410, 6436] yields 6.01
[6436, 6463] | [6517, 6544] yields 6.00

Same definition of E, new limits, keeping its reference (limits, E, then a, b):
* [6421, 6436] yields 0.442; 0.30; 0.4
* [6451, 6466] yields 0.306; 0.15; 0.3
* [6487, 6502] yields 0.312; 0.31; -0.1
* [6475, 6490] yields 0.188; 0.19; 0.2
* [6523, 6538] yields 0.198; 0.20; -0.1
